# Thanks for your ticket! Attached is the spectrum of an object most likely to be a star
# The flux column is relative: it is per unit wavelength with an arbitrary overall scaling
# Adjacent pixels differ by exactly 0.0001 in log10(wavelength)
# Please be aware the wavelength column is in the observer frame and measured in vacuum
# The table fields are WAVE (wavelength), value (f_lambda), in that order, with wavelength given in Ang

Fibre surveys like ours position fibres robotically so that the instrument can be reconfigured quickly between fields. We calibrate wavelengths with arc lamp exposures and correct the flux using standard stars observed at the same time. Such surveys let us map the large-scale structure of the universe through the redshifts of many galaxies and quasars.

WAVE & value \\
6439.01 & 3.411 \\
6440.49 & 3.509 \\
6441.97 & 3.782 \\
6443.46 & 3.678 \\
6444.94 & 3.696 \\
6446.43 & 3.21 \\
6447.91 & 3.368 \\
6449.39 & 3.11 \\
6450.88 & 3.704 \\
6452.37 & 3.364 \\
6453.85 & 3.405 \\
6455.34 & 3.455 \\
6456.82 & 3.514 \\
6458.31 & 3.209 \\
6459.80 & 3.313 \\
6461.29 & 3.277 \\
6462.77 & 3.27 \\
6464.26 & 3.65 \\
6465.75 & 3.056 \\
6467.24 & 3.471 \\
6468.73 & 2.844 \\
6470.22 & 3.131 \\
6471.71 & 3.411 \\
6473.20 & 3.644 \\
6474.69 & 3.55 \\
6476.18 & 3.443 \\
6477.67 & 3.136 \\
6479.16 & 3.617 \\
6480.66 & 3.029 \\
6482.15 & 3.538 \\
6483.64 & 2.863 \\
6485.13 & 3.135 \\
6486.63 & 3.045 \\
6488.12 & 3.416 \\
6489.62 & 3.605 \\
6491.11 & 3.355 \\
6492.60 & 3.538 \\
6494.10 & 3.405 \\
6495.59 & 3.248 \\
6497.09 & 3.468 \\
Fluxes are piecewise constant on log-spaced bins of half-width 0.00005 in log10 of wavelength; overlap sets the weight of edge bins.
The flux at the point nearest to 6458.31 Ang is 3.209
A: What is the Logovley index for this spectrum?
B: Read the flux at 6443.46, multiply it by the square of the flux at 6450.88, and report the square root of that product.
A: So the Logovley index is 7.10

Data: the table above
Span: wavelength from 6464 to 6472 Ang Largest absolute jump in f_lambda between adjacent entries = 0.63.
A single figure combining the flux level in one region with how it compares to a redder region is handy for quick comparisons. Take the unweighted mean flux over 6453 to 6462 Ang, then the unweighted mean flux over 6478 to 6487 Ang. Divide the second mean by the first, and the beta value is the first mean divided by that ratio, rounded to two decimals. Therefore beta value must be 3.53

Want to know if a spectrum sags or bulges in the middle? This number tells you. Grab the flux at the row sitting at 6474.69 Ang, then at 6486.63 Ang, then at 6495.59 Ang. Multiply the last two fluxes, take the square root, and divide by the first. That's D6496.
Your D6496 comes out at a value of 0.89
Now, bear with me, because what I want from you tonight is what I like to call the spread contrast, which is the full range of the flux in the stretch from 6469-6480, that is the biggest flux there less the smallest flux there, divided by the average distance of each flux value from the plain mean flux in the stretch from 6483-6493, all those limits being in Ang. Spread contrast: 2.3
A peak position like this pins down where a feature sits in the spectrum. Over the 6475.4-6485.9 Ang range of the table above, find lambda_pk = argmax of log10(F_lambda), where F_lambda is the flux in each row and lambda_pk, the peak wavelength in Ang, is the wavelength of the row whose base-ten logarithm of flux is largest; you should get 6479.16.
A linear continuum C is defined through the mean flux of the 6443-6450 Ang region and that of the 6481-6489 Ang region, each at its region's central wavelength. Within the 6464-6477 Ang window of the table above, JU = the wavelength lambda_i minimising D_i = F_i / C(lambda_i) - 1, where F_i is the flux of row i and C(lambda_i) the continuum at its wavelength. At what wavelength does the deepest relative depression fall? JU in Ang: 6468.73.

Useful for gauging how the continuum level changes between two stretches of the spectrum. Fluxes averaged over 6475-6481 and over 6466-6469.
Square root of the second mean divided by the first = 0.98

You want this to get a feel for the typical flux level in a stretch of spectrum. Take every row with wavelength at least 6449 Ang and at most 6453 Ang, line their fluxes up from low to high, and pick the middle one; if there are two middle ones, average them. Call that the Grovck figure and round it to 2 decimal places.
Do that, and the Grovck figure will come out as 3.36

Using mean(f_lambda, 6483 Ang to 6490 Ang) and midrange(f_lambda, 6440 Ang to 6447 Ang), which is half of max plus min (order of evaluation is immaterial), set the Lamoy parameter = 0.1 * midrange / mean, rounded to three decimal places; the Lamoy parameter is 0.109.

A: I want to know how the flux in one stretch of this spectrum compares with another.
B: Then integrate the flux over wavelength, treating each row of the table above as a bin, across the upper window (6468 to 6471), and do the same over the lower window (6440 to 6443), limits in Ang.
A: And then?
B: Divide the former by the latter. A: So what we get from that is 0.82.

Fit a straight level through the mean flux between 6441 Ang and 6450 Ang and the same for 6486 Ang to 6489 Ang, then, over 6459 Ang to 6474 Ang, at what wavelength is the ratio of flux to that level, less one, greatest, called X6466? 6473.20 Ang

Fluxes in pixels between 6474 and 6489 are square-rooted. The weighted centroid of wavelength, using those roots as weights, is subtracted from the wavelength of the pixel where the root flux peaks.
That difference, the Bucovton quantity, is -2.2 Ang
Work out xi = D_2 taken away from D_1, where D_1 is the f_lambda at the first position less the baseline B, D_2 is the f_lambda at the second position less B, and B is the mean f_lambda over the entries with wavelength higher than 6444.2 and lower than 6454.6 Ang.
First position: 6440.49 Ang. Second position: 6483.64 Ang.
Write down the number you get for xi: 0.6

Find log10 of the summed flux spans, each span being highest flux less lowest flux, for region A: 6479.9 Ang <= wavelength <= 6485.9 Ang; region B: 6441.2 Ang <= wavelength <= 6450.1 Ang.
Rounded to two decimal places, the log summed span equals 0.13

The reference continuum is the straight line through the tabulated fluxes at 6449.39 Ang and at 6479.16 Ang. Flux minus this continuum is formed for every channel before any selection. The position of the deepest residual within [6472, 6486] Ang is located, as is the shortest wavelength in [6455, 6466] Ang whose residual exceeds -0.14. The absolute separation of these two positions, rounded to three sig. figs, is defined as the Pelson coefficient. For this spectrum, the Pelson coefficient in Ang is 28.3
